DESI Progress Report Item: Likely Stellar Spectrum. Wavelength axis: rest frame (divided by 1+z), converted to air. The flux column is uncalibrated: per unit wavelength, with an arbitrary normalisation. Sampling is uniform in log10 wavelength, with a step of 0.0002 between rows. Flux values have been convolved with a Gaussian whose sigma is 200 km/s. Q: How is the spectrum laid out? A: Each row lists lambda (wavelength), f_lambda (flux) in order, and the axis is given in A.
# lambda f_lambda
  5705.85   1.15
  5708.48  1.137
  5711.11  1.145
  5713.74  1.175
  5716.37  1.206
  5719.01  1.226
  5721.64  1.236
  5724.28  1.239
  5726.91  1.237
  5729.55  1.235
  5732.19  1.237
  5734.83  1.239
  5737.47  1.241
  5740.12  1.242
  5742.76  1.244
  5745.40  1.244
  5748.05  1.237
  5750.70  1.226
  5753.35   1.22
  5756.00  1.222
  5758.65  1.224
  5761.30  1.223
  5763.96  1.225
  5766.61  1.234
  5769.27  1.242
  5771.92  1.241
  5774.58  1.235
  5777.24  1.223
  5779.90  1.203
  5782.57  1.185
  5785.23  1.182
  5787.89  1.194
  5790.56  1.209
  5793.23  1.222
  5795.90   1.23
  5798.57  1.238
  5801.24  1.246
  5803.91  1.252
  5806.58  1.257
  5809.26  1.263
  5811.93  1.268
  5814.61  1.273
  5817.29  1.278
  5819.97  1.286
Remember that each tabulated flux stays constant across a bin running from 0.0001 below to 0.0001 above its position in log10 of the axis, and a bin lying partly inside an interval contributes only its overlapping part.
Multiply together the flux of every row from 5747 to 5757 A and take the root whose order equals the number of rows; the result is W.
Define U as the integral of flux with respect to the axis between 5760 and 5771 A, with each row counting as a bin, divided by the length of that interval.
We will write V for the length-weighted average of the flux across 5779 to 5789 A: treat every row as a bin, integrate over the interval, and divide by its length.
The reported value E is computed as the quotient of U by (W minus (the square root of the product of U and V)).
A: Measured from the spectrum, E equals 80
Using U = 1.23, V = 1.19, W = 1.23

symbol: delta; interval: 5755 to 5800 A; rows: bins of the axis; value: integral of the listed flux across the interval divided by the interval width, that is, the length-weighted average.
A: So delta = 1.22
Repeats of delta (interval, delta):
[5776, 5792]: 1.20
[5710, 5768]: 1.23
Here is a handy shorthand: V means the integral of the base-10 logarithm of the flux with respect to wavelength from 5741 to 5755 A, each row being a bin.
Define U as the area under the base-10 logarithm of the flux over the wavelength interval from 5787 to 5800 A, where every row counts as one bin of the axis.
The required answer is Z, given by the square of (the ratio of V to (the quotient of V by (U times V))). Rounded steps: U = 1.12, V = 1.28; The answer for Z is 2.05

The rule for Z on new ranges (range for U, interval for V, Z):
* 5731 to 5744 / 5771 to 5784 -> 1.81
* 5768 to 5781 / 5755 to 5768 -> 1.79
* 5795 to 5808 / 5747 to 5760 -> 2.02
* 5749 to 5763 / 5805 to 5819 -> 3.13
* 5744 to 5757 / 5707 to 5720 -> 1.14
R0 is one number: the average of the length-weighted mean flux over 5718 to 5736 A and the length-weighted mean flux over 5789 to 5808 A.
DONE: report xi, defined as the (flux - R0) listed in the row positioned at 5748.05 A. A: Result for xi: 0.001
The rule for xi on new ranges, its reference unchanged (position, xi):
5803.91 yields 0.016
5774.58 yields -0.001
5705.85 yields -0.086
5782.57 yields -0.051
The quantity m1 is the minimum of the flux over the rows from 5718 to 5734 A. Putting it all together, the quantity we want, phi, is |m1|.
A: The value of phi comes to 1.23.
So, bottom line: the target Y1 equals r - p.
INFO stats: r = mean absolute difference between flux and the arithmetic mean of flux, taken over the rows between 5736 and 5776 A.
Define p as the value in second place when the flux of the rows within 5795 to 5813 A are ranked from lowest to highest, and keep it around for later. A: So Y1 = -1.23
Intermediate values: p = 1.238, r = 0.008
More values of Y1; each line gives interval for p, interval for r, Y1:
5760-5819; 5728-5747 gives -1.18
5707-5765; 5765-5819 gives -1.12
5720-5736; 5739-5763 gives -1.23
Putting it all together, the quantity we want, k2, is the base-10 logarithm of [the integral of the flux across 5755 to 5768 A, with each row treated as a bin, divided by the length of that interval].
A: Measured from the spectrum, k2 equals 0.088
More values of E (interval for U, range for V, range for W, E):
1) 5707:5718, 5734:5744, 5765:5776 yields 34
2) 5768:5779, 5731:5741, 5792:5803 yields -422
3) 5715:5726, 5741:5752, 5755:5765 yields -134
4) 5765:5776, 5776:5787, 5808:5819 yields 24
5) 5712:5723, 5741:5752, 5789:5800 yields 700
